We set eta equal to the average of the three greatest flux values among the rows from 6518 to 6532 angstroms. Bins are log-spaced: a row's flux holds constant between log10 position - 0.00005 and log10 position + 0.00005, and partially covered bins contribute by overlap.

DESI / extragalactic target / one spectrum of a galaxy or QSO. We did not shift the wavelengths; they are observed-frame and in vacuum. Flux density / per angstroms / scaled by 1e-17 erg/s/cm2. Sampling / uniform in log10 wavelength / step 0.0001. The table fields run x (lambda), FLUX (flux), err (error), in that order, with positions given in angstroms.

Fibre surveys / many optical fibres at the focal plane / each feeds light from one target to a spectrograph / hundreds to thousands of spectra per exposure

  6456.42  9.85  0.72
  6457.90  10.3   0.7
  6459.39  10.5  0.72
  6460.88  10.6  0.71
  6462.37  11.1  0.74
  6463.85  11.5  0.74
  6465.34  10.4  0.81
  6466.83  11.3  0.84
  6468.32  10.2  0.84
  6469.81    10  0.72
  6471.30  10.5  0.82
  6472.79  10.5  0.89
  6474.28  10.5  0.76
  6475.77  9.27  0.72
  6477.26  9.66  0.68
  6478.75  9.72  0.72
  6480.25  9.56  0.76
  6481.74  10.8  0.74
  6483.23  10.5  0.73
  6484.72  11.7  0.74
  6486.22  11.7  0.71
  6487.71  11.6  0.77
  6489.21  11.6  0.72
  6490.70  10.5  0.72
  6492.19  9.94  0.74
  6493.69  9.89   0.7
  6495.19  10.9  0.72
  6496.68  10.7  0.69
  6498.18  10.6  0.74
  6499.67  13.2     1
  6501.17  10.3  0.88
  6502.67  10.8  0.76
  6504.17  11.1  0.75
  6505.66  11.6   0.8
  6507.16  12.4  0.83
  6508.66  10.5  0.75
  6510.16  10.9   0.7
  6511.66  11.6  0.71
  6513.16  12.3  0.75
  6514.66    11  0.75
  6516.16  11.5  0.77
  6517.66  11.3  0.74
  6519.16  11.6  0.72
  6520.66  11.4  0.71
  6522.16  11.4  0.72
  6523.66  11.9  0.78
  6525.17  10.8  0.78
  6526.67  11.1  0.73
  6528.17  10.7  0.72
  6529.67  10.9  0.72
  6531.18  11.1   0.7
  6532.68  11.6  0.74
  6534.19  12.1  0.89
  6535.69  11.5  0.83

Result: 11.63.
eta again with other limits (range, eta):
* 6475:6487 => 11.40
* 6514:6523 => 11.50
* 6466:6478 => 10.77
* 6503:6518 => 12.10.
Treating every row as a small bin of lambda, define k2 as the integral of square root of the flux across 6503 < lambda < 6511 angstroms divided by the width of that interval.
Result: 3.36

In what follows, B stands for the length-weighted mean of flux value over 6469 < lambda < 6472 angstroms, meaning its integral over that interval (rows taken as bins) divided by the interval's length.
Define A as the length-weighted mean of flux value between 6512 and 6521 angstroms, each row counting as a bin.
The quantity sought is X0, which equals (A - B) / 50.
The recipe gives 0.026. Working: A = 11.5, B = 10.2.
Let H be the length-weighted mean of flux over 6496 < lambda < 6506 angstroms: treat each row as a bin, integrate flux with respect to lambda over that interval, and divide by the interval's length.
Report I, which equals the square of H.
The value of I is 125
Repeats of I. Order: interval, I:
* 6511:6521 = 133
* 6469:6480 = 100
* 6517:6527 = 129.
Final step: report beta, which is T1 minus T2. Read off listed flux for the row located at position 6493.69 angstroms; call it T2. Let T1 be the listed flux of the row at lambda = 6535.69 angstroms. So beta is 1.6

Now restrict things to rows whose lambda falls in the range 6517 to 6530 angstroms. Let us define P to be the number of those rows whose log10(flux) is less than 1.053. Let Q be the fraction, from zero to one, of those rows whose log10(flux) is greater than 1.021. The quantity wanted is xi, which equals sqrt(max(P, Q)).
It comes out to 2.0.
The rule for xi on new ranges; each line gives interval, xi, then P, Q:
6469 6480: 2.6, 7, 0.43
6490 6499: 2.4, 6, 0.67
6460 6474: 2.6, 7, 0.67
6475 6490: 2.4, 6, 0.60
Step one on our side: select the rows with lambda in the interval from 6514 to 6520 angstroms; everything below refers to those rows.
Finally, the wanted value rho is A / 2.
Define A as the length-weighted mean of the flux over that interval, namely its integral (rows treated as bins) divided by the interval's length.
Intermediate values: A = 11.4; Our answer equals 5.68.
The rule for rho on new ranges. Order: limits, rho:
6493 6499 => 5.28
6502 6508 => 5.74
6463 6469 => 5.44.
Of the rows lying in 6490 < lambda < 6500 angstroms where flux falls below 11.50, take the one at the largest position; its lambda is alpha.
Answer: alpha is 6498.18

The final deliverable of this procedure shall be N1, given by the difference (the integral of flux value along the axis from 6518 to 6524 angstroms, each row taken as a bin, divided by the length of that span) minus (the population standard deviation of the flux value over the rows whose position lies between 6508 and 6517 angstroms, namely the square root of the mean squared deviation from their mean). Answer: 11.0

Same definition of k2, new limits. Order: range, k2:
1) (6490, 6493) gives 3.19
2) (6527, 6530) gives 3.30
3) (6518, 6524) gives 3.40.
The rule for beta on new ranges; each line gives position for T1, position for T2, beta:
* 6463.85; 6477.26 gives 1.8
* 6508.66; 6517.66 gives -0.8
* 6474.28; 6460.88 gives -0.1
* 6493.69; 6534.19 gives -2.2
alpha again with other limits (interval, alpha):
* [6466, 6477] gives 6475.77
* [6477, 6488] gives 6483.23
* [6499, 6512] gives 6510.16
